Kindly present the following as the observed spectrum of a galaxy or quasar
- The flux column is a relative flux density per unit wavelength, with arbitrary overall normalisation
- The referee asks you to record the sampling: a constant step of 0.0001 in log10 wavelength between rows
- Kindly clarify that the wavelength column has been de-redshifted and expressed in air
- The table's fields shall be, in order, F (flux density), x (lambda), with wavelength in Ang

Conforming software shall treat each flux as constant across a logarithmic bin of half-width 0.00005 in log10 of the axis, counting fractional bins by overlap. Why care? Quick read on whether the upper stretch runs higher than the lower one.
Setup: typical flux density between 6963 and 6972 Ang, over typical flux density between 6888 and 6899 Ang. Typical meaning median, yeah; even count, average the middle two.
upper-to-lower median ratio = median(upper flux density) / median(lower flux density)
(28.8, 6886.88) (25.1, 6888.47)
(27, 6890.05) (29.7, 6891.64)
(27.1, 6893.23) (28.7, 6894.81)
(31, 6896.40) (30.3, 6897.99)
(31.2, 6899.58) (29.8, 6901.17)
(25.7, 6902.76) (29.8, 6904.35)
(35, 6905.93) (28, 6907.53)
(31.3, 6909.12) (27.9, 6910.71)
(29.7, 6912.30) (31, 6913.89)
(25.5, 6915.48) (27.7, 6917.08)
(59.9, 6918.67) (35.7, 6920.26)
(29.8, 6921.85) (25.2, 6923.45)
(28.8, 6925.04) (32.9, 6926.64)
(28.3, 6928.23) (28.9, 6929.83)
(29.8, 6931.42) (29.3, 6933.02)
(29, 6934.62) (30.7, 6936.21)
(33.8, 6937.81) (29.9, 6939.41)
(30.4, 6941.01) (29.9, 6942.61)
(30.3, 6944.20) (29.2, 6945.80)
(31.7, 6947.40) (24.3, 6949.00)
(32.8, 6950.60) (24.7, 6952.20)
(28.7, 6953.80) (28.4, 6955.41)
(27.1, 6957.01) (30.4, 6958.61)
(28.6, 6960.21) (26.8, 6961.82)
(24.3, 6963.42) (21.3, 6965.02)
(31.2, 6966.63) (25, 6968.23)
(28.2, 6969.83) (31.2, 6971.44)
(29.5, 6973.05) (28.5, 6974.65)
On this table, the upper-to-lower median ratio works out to 0.93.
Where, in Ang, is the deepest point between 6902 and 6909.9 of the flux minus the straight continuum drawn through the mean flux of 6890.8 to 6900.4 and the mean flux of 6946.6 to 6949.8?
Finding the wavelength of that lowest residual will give 6902.76 Ang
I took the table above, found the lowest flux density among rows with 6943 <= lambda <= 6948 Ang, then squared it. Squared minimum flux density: 853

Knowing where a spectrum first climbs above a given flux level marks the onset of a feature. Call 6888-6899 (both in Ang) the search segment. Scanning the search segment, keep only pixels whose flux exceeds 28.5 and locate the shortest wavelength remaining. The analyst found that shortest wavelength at 6891.64 Ang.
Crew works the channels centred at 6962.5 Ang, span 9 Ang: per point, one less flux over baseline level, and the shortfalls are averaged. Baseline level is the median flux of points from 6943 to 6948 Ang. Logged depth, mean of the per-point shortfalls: 0.11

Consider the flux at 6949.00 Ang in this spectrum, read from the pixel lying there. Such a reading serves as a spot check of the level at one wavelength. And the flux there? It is 24.3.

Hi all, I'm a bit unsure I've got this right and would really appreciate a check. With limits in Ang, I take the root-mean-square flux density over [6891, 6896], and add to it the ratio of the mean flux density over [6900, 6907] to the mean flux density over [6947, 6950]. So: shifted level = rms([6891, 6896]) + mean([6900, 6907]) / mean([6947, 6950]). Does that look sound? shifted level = 29.6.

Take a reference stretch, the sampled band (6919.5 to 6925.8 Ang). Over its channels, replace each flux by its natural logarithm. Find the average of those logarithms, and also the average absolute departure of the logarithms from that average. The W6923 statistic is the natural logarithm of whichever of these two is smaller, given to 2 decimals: -2.35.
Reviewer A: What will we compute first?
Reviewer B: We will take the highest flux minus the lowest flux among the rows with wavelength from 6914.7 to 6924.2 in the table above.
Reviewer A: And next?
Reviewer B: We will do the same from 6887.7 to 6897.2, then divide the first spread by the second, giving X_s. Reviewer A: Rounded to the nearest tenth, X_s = 5.9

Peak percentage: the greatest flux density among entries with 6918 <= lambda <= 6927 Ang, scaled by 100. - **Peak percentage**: 5990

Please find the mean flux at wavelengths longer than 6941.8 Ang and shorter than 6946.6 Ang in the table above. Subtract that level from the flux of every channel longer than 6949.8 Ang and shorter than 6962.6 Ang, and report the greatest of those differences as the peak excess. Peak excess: 3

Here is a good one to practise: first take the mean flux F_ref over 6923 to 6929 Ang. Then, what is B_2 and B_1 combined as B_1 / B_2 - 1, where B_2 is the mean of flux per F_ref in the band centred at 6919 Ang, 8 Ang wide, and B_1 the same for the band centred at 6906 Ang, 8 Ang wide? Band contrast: -0.16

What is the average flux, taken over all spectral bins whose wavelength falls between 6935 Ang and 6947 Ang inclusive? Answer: 30.6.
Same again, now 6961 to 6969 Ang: 25.7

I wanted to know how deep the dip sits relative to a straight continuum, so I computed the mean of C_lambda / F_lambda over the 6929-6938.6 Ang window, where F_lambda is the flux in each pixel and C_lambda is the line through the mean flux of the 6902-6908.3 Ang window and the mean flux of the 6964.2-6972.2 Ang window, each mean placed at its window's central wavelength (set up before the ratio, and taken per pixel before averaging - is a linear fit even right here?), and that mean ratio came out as 0.95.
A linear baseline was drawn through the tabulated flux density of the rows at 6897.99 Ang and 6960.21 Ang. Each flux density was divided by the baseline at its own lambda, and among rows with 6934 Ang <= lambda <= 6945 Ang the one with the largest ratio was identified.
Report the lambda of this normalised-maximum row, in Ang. 6937.81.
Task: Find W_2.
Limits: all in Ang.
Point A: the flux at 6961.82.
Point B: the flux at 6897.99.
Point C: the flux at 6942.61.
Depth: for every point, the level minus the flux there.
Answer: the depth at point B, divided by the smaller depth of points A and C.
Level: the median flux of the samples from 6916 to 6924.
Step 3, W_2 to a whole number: 5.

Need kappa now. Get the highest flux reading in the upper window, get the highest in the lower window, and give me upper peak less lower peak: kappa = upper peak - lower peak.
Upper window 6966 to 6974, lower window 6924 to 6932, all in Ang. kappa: -1.7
